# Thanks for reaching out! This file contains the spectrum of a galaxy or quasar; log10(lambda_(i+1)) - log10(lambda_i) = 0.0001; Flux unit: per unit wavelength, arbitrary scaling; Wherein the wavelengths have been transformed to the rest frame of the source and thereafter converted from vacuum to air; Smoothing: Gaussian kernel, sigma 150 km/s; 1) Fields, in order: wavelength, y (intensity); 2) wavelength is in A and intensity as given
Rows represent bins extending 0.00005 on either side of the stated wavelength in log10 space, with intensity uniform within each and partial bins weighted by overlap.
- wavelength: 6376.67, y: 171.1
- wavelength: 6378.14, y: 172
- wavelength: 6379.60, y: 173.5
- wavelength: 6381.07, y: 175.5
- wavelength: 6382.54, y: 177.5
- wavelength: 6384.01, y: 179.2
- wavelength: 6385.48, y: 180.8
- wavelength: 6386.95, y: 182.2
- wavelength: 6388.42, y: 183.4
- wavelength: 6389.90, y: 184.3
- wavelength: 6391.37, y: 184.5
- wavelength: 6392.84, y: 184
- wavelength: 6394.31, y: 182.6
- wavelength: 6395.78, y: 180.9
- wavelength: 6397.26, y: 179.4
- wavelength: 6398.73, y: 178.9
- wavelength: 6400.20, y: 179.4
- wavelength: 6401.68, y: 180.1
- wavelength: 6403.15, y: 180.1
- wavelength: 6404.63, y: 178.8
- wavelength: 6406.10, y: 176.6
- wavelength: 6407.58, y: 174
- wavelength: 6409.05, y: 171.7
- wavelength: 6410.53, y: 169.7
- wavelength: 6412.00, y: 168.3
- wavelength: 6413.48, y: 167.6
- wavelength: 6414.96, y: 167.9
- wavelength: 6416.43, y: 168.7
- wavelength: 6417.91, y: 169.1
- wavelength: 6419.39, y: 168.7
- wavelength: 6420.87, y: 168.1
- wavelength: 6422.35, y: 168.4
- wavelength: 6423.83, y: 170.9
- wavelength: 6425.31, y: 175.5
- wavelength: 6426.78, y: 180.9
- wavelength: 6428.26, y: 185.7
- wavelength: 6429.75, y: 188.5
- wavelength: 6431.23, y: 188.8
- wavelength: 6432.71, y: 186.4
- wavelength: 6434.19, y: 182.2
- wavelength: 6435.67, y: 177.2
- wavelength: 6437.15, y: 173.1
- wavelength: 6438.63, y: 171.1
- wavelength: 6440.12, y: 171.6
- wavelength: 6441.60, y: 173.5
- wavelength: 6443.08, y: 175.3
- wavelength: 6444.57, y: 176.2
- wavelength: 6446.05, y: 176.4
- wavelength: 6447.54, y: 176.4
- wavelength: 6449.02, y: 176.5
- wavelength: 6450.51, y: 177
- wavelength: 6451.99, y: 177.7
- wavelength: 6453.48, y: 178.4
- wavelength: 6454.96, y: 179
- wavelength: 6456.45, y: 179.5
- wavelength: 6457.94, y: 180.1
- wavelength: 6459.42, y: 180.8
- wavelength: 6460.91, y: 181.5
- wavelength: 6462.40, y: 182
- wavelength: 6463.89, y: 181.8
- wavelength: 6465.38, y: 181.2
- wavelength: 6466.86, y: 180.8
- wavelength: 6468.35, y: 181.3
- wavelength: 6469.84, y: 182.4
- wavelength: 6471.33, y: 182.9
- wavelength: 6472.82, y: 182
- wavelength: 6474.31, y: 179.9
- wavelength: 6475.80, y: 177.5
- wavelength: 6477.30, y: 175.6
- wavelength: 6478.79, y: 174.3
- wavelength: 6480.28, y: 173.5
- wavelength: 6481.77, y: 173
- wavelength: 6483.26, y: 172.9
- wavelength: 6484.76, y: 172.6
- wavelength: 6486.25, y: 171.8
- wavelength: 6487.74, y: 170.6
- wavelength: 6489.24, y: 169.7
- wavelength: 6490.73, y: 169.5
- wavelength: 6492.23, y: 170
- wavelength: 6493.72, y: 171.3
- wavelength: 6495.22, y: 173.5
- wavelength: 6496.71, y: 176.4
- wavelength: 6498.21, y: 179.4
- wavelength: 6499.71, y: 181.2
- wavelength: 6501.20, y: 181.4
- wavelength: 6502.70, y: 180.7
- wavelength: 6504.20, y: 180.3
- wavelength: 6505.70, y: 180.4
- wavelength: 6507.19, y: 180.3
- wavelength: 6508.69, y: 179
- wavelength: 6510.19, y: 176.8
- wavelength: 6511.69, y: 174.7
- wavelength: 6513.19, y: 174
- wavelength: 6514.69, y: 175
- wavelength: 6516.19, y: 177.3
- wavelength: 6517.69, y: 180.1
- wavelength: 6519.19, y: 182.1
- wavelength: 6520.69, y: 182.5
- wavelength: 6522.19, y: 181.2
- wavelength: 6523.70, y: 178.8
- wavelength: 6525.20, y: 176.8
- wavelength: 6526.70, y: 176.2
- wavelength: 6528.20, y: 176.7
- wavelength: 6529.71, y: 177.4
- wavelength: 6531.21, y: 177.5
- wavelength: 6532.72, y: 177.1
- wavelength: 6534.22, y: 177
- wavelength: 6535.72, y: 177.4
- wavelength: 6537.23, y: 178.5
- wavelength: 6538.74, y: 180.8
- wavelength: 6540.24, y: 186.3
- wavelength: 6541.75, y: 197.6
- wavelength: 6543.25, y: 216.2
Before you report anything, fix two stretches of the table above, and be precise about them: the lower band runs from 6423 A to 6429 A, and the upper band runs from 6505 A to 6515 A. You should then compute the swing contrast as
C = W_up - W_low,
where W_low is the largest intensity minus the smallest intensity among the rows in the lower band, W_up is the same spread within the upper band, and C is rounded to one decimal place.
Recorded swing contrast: -8.4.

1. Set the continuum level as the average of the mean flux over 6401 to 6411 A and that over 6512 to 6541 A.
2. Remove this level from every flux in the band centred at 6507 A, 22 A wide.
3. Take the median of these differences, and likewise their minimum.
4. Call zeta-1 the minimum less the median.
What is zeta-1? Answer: -5.4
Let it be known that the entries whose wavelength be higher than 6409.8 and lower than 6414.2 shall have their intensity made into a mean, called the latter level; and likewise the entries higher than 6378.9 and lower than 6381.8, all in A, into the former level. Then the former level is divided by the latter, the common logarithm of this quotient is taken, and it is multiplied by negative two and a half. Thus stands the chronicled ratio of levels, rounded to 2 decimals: -0.04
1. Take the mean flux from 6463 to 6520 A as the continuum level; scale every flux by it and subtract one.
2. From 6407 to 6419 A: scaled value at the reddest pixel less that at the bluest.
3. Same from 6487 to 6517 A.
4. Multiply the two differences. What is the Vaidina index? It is -0.0010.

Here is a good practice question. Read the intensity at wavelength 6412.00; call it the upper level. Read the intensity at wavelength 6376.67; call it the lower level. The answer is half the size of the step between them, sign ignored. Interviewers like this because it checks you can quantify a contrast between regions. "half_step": 1.4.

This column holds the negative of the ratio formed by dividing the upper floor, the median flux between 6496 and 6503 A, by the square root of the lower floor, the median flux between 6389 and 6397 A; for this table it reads -13.32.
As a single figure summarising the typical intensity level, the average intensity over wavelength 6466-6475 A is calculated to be 182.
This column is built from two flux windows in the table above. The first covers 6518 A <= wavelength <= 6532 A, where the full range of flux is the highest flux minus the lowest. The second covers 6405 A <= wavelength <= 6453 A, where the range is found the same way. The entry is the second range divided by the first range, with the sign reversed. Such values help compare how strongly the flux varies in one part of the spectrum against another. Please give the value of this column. -3.4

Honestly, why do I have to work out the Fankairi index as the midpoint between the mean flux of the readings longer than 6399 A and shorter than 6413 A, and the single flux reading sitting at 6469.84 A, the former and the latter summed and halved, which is 179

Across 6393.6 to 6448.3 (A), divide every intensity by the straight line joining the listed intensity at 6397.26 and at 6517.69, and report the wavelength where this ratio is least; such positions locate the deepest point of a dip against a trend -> 6413.48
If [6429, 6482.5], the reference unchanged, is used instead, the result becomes 6438.63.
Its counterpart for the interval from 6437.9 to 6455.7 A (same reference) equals 6438.63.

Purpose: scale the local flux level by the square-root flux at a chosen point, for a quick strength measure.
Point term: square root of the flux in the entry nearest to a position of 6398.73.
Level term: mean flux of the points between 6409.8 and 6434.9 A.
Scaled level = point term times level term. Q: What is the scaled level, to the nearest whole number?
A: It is 2341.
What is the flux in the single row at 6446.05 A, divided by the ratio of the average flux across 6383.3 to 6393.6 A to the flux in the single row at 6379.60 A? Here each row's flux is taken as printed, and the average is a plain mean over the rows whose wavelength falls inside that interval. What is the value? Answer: 168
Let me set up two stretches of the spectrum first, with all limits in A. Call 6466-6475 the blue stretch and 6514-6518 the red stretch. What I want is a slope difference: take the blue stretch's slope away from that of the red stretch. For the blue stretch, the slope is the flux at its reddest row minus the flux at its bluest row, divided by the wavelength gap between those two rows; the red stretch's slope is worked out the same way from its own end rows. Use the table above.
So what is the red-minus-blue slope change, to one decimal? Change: 1.8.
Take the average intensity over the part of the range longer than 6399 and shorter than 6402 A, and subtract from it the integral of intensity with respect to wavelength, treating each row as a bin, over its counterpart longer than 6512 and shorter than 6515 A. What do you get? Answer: -344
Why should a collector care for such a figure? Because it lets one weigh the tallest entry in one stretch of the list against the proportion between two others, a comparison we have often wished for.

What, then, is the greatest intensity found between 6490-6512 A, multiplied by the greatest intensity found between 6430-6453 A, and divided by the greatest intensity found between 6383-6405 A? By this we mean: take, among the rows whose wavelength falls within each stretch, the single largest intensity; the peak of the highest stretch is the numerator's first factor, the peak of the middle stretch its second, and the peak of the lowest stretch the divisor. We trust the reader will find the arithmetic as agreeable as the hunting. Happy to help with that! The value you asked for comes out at 186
